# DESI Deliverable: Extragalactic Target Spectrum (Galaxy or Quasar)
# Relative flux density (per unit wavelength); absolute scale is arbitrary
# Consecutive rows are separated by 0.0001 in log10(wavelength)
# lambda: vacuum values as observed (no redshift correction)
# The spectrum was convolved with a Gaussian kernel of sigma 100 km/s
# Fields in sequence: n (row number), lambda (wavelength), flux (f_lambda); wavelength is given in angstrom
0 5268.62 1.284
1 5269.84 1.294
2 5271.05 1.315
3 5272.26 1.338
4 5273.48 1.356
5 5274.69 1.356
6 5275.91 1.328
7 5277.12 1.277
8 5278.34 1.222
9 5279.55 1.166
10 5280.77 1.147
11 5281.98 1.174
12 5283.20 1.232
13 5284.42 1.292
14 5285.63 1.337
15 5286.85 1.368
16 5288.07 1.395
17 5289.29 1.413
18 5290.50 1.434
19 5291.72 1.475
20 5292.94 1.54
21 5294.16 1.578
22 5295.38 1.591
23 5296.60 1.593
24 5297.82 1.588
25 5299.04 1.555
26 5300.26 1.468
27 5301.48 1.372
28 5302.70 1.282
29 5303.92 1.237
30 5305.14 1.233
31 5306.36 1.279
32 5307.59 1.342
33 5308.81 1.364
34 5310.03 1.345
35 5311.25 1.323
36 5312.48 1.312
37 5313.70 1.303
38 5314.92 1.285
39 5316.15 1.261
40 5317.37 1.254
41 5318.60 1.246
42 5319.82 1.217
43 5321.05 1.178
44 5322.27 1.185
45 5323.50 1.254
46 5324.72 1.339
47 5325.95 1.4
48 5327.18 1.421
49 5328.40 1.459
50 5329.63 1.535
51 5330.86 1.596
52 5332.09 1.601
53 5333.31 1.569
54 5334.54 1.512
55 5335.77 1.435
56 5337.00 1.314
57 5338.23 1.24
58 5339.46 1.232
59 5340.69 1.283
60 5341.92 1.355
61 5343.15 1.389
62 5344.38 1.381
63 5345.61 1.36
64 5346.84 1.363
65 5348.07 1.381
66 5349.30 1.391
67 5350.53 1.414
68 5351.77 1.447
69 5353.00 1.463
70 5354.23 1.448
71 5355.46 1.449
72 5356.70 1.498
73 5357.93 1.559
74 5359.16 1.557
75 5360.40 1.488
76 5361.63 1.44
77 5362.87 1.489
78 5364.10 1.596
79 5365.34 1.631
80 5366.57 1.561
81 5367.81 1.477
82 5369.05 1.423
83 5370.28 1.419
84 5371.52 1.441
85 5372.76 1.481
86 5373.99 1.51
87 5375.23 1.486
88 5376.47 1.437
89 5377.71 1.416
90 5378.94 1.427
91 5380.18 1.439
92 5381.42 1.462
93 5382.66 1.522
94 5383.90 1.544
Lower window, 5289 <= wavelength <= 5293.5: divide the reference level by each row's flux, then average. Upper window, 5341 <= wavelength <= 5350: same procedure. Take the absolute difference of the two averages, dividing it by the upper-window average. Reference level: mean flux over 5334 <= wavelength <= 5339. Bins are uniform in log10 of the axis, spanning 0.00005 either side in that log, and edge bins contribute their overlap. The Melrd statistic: 0.06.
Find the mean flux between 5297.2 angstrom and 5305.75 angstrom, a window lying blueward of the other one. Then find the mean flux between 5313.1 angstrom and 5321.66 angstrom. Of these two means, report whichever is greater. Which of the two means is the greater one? 1.39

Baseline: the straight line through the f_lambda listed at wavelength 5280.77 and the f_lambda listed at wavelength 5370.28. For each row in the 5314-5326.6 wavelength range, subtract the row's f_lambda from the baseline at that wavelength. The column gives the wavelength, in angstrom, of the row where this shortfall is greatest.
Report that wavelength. 5321.05 angstrom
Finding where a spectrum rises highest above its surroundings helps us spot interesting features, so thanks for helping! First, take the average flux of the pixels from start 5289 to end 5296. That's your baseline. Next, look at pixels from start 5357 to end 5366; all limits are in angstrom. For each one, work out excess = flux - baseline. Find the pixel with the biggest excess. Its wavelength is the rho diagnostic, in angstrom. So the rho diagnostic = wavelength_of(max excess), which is 5365.34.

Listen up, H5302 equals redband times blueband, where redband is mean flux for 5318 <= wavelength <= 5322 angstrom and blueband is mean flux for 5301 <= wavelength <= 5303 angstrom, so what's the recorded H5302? 1.61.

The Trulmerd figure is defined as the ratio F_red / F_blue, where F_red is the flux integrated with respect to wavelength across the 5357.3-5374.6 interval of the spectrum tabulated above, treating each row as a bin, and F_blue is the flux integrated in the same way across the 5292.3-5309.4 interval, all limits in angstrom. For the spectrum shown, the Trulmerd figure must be 1.07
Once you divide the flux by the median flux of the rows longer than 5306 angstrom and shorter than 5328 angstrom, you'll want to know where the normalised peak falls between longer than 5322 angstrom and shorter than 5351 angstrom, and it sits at 5332.09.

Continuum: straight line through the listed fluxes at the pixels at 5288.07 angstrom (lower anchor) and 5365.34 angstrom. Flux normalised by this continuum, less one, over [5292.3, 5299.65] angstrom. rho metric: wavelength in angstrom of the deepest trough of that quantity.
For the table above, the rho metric 5299.04 angstrom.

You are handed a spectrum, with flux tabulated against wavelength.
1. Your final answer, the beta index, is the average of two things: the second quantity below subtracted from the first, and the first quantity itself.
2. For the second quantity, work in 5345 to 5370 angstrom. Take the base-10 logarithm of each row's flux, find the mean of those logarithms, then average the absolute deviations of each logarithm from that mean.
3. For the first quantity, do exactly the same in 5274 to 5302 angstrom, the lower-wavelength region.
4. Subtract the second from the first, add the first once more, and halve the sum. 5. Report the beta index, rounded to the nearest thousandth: 0.029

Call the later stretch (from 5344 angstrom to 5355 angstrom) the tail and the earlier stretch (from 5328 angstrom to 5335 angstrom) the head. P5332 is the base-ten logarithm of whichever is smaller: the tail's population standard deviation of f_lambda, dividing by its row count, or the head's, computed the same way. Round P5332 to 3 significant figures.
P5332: -1.43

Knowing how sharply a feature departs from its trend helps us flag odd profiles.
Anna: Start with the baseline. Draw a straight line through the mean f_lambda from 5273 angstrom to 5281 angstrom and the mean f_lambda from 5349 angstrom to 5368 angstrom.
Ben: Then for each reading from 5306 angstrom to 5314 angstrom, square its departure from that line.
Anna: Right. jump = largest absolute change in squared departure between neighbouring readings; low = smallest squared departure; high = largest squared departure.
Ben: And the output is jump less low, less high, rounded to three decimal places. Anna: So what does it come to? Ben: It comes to 0.000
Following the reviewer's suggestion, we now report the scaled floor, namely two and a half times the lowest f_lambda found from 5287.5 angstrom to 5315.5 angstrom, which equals 3.08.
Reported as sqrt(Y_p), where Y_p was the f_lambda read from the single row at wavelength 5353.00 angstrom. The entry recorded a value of 1.21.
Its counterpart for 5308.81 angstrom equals 1.17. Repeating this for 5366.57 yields 1.25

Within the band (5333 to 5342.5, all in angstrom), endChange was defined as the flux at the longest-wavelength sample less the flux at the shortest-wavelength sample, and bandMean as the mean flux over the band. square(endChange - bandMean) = 2.5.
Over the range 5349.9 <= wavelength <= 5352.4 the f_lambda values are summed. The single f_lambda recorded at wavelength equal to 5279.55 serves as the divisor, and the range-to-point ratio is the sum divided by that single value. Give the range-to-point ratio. 2.5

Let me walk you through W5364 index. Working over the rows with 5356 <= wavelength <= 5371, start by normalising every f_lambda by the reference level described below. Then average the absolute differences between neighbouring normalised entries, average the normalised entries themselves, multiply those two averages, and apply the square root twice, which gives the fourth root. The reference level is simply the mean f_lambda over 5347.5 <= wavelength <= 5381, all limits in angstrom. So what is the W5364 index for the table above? 0.438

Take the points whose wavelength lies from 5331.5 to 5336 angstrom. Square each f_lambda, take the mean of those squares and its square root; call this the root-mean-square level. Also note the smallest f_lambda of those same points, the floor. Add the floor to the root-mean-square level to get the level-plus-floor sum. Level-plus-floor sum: 2.97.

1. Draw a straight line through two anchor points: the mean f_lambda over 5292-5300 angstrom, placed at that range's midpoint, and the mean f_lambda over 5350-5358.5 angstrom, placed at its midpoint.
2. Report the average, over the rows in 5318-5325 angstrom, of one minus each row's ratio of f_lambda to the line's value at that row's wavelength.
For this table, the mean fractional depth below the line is 0.19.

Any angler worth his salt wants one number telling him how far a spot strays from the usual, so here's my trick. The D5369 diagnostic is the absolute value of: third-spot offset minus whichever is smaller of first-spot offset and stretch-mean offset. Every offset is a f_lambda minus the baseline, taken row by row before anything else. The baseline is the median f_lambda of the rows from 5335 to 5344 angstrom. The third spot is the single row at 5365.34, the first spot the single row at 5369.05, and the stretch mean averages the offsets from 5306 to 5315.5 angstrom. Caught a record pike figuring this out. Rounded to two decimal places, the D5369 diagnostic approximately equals 0.31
